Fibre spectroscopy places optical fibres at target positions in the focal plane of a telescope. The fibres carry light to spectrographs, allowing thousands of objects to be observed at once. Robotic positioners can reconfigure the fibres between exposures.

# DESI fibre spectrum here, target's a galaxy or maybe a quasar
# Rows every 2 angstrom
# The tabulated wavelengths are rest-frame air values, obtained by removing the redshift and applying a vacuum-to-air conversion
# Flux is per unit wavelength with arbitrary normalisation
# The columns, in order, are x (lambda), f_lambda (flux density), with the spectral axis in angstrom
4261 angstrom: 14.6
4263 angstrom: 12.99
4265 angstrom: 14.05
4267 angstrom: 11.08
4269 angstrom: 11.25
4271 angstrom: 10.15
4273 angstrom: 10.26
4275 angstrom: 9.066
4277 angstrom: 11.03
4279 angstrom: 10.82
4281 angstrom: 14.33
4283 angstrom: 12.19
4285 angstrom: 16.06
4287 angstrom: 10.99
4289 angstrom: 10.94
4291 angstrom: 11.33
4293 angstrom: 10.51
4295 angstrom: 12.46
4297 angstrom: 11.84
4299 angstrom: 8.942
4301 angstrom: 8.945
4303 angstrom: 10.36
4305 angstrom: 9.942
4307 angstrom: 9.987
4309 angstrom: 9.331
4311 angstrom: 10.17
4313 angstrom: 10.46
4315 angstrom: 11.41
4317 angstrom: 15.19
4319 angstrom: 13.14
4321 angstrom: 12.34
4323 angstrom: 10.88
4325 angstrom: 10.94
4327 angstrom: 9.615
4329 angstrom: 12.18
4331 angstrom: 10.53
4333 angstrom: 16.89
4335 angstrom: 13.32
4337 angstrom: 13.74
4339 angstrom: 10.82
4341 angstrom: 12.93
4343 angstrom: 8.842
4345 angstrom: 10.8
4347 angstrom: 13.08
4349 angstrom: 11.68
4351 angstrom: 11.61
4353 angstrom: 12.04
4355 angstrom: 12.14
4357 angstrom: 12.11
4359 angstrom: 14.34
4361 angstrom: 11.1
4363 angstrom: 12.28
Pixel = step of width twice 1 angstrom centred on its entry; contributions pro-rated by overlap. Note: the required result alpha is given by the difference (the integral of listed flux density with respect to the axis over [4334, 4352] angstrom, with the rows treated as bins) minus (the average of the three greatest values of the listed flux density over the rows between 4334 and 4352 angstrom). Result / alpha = 200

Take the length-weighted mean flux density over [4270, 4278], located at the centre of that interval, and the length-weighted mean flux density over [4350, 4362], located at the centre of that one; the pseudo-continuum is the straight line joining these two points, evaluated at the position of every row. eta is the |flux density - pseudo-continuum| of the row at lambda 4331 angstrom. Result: 1.1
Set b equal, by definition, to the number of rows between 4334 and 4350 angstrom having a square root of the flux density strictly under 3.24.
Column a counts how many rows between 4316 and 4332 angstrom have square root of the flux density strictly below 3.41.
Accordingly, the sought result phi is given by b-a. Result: -3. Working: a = 4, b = 1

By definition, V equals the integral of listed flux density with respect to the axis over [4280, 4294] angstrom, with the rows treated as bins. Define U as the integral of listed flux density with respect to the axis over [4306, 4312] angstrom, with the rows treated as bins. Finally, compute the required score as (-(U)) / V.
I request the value -0.3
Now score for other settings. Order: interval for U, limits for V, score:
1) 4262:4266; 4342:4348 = -0.8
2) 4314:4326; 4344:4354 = -1.2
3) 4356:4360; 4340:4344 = -1.2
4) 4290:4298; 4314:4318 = -1.7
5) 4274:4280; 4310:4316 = -1.0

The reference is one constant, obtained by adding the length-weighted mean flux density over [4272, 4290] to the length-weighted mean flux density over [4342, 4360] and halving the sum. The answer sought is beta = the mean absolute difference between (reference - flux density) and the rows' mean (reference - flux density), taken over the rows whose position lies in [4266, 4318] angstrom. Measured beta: 1.23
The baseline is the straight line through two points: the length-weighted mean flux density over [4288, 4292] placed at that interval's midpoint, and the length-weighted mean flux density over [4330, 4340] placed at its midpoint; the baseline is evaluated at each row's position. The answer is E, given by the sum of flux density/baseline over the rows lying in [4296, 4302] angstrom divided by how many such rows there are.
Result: 0.86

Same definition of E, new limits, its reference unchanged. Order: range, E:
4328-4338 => 1.03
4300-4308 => 0.84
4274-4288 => 1.12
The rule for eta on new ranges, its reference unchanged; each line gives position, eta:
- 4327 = 1.9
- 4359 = 2.0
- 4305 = 1.0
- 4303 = 0.5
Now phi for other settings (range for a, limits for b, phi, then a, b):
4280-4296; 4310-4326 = -2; 4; 2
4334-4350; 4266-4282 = 0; 3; 3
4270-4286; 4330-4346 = -4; 5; 1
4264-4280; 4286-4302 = -5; 7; 2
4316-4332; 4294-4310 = 2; 4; 6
